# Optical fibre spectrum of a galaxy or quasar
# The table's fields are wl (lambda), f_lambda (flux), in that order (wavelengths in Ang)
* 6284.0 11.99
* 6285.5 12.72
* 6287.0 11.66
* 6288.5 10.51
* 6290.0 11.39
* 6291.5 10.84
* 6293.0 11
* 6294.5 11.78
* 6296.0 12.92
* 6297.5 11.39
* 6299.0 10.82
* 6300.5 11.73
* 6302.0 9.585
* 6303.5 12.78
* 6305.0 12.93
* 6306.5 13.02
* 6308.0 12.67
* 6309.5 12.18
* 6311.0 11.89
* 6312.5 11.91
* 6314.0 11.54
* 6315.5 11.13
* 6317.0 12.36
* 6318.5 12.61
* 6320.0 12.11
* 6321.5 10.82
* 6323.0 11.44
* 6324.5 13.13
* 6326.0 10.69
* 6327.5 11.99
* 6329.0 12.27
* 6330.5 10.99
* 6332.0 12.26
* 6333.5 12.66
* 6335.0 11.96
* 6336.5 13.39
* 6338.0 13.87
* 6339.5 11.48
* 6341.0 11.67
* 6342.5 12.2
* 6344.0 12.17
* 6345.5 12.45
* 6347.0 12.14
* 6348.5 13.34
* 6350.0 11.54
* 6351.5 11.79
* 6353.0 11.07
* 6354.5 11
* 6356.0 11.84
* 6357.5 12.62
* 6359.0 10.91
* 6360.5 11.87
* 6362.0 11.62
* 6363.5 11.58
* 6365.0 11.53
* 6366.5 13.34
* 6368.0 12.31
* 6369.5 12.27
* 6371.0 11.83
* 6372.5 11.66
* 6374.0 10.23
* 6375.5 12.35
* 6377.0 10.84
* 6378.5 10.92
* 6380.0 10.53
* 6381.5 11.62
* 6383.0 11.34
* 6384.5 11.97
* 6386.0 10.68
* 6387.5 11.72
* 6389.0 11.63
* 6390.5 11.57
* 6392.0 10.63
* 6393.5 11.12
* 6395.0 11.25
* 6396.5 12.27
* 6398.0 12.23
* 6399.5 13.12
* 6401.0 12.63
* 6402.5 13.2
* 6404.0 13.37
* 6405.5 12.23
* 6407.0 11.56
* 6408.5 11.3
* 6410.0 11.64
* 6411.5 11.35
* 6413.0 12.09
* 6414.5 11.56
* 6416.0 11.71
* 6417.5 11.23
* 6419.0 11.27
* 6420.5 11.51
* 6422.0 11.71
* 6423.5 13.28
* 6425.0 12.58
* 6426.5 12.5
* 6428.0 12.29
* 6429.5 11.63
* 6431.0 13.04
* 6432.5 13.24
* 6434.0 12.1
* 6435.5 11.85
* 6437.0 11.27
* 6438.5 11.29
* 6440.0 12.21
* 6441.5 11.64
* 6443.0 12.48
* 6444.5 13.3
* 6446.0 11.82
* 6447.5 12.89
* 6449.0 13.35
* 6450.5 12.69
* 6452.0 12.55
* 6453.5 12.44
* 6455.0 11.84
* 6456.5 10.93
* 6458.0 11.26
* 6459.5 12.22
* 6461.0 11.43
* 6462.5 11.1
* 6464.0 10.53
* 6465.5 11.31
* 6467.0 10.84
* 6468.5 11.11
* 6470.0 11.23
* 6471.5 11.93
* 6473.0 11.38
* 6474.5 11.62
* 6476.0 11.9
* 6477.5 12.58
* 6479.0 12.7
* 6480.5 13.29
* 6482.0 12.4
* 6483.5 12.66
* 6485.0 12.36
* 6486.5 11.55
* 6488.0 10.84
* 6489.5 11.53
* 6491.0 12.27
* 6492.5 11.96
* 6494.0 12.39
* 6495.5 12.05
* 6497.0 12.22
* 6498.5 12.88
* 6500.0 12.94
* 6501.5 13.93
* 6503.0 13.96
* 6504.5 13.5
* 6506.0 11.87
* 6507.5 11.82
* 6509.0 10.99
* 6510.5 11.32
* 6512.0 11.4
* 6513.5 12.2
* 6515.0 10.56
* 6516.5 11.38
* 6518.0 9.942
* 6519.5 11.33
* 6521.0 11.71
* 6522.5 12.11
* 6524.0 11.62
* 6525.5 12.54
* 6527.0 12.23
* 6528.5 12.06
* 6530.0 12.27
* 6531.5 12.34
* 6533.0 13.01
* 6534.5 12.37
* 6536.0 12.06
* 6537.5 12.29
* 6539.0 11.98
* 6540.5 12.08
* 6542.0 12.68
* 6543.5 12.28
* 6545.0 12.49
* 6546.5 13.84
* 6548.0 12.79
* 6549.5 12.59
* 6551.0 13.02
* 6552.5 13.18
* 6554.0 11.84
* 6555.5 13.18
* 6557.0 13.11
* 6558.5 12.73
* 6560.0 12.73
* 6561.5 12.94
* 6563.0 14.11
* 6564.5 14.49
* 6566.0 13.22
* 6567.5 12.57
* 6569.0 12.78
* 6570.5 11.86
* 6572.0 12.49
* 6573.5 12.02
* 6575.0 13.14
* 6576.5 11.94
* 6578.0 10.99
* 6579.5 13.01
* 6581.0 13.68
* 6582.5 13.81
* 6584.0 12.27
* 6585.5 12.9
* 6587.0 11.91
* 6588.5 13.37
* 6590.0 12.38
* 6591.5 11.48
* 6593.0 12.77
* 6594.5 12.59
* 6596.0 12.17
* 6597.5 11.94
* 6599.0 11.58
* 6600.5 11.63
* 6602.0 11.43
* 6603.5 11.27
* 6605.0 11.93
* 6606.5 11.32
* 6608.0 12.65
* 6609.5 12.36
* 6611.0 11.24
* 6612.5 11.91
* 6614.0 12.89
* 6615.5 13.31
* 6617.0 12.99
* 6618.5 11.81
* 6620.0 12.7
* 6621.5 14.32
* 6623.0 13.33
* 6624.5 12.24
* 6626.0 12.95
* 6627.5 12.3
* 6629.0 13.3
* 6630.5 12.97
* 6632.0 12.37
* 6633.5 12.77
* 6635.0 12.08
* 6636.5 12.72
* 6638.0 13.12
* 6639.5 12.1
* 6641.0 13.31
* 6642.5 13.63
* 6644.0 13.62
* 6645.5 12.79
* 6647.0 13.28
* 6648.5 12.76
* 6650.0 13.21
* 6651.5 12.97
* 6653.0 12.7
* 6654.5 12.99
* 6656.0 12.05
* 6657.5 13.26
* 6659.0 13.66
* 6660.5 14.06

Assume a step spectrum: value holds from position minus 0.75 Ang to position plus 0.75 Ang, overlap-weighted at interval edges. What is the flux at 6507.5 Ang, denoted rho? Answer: 11.82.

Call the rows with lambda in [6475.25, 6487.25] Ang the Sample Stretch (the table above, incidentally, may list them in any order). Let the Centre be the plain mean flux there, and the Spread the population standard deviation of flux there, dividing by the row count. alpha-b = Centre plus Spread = 12.9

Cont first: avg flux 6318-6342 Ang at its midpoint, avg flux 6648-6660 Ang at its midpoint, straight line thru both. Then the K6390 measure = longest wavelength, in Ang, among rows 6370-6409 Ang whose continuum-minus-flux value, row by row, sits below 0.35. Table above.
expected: 6405.5 Ang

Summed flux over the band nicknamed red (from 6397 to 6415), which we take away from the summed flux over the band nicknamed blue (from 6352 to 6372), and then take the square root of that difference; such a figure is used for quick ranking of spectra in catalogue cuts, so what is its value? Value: 2.7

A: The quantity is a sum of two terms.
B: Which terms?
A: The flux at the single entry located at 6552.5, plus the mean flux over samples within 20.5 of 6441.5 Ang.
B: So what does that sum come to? 25.4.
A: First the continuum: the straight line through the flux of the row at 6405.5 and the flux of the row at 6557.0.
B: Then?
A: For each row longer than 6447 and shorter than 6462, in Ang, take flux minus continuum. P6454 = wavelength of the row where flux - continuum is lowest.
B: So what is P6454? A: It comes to 6456.5 Ang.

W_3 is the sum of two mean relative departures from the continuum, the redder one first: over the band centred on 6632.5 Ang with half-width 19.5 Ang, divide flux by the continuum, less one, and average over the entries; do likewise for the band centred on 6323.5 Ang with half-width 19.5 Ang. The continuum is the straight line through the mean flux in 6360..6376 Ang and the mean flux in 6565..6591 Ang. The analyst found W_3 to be 0.044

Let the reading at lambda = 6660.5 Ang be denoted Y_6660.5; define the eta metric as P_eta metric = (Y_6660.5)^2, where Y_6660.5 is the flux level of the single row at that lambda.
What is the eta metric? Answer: 198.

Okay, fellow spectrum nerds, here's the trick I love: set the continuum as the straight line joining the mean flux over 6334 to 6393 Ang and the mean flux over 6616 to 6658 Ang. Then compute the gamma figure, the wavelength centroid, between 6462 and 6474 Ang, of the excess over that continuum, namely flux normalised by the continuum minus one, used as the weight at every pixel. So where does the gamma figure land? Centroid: 6467.0 Ang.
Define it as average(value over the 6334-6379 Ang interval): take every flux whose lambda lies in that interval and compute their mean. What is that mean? 11.9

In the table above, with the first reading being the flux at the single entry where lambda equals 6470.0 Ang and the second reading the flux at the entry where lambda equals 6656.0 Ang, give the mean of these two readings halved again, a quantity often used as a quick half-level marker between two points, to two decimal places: 5.82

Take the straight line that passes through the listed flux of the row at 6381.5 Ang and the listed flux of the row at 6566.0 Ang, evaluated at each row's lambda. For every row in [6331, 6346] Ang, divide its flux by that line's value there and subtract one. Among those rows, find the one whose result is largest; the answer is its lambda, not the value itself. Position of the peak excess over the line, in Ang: 6338.0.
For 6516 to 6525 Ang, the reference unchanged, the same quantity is 6522.5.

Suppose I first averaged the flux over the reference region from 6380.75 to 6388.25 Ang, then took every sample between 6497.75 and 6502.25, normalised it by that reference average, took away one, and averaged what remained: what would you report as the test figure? 0.16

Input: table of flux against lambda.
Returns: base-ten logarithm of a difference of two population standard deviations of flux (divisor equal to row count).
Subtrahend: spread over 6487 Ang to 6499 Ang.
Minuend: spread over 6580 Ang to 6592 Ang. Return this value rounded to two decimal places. -0.65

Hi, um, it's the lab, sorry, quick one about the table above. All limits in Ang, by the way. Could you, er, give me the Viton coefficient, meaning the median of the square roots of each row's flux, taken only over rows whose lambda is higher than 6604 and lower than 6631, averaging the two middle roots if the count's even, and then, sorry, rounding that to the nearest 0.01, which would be 3.56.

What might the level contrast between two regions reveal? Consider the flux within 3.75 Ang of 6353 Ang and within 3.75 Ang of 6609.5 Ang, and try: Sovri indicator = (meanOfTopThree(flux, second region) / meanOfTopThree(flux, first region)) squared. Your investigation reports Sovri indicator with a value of 1.10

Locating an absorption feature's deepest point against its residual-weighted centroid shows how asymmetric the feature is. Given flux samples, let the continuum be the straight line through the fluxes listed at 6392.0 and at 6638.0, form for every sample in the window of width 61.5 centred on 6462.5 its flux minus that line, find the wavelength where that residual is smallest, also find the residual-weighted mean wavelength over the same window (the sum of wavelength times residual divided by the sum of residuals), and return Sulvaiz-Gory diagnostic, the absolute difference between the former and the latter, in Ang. 9.7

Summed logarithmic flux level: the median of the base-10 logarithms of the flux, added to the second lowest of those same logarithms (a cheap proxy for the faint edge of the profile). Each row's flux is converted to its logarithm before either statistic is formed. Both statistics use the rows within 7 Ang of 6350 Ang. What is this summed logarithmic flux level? 2.12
